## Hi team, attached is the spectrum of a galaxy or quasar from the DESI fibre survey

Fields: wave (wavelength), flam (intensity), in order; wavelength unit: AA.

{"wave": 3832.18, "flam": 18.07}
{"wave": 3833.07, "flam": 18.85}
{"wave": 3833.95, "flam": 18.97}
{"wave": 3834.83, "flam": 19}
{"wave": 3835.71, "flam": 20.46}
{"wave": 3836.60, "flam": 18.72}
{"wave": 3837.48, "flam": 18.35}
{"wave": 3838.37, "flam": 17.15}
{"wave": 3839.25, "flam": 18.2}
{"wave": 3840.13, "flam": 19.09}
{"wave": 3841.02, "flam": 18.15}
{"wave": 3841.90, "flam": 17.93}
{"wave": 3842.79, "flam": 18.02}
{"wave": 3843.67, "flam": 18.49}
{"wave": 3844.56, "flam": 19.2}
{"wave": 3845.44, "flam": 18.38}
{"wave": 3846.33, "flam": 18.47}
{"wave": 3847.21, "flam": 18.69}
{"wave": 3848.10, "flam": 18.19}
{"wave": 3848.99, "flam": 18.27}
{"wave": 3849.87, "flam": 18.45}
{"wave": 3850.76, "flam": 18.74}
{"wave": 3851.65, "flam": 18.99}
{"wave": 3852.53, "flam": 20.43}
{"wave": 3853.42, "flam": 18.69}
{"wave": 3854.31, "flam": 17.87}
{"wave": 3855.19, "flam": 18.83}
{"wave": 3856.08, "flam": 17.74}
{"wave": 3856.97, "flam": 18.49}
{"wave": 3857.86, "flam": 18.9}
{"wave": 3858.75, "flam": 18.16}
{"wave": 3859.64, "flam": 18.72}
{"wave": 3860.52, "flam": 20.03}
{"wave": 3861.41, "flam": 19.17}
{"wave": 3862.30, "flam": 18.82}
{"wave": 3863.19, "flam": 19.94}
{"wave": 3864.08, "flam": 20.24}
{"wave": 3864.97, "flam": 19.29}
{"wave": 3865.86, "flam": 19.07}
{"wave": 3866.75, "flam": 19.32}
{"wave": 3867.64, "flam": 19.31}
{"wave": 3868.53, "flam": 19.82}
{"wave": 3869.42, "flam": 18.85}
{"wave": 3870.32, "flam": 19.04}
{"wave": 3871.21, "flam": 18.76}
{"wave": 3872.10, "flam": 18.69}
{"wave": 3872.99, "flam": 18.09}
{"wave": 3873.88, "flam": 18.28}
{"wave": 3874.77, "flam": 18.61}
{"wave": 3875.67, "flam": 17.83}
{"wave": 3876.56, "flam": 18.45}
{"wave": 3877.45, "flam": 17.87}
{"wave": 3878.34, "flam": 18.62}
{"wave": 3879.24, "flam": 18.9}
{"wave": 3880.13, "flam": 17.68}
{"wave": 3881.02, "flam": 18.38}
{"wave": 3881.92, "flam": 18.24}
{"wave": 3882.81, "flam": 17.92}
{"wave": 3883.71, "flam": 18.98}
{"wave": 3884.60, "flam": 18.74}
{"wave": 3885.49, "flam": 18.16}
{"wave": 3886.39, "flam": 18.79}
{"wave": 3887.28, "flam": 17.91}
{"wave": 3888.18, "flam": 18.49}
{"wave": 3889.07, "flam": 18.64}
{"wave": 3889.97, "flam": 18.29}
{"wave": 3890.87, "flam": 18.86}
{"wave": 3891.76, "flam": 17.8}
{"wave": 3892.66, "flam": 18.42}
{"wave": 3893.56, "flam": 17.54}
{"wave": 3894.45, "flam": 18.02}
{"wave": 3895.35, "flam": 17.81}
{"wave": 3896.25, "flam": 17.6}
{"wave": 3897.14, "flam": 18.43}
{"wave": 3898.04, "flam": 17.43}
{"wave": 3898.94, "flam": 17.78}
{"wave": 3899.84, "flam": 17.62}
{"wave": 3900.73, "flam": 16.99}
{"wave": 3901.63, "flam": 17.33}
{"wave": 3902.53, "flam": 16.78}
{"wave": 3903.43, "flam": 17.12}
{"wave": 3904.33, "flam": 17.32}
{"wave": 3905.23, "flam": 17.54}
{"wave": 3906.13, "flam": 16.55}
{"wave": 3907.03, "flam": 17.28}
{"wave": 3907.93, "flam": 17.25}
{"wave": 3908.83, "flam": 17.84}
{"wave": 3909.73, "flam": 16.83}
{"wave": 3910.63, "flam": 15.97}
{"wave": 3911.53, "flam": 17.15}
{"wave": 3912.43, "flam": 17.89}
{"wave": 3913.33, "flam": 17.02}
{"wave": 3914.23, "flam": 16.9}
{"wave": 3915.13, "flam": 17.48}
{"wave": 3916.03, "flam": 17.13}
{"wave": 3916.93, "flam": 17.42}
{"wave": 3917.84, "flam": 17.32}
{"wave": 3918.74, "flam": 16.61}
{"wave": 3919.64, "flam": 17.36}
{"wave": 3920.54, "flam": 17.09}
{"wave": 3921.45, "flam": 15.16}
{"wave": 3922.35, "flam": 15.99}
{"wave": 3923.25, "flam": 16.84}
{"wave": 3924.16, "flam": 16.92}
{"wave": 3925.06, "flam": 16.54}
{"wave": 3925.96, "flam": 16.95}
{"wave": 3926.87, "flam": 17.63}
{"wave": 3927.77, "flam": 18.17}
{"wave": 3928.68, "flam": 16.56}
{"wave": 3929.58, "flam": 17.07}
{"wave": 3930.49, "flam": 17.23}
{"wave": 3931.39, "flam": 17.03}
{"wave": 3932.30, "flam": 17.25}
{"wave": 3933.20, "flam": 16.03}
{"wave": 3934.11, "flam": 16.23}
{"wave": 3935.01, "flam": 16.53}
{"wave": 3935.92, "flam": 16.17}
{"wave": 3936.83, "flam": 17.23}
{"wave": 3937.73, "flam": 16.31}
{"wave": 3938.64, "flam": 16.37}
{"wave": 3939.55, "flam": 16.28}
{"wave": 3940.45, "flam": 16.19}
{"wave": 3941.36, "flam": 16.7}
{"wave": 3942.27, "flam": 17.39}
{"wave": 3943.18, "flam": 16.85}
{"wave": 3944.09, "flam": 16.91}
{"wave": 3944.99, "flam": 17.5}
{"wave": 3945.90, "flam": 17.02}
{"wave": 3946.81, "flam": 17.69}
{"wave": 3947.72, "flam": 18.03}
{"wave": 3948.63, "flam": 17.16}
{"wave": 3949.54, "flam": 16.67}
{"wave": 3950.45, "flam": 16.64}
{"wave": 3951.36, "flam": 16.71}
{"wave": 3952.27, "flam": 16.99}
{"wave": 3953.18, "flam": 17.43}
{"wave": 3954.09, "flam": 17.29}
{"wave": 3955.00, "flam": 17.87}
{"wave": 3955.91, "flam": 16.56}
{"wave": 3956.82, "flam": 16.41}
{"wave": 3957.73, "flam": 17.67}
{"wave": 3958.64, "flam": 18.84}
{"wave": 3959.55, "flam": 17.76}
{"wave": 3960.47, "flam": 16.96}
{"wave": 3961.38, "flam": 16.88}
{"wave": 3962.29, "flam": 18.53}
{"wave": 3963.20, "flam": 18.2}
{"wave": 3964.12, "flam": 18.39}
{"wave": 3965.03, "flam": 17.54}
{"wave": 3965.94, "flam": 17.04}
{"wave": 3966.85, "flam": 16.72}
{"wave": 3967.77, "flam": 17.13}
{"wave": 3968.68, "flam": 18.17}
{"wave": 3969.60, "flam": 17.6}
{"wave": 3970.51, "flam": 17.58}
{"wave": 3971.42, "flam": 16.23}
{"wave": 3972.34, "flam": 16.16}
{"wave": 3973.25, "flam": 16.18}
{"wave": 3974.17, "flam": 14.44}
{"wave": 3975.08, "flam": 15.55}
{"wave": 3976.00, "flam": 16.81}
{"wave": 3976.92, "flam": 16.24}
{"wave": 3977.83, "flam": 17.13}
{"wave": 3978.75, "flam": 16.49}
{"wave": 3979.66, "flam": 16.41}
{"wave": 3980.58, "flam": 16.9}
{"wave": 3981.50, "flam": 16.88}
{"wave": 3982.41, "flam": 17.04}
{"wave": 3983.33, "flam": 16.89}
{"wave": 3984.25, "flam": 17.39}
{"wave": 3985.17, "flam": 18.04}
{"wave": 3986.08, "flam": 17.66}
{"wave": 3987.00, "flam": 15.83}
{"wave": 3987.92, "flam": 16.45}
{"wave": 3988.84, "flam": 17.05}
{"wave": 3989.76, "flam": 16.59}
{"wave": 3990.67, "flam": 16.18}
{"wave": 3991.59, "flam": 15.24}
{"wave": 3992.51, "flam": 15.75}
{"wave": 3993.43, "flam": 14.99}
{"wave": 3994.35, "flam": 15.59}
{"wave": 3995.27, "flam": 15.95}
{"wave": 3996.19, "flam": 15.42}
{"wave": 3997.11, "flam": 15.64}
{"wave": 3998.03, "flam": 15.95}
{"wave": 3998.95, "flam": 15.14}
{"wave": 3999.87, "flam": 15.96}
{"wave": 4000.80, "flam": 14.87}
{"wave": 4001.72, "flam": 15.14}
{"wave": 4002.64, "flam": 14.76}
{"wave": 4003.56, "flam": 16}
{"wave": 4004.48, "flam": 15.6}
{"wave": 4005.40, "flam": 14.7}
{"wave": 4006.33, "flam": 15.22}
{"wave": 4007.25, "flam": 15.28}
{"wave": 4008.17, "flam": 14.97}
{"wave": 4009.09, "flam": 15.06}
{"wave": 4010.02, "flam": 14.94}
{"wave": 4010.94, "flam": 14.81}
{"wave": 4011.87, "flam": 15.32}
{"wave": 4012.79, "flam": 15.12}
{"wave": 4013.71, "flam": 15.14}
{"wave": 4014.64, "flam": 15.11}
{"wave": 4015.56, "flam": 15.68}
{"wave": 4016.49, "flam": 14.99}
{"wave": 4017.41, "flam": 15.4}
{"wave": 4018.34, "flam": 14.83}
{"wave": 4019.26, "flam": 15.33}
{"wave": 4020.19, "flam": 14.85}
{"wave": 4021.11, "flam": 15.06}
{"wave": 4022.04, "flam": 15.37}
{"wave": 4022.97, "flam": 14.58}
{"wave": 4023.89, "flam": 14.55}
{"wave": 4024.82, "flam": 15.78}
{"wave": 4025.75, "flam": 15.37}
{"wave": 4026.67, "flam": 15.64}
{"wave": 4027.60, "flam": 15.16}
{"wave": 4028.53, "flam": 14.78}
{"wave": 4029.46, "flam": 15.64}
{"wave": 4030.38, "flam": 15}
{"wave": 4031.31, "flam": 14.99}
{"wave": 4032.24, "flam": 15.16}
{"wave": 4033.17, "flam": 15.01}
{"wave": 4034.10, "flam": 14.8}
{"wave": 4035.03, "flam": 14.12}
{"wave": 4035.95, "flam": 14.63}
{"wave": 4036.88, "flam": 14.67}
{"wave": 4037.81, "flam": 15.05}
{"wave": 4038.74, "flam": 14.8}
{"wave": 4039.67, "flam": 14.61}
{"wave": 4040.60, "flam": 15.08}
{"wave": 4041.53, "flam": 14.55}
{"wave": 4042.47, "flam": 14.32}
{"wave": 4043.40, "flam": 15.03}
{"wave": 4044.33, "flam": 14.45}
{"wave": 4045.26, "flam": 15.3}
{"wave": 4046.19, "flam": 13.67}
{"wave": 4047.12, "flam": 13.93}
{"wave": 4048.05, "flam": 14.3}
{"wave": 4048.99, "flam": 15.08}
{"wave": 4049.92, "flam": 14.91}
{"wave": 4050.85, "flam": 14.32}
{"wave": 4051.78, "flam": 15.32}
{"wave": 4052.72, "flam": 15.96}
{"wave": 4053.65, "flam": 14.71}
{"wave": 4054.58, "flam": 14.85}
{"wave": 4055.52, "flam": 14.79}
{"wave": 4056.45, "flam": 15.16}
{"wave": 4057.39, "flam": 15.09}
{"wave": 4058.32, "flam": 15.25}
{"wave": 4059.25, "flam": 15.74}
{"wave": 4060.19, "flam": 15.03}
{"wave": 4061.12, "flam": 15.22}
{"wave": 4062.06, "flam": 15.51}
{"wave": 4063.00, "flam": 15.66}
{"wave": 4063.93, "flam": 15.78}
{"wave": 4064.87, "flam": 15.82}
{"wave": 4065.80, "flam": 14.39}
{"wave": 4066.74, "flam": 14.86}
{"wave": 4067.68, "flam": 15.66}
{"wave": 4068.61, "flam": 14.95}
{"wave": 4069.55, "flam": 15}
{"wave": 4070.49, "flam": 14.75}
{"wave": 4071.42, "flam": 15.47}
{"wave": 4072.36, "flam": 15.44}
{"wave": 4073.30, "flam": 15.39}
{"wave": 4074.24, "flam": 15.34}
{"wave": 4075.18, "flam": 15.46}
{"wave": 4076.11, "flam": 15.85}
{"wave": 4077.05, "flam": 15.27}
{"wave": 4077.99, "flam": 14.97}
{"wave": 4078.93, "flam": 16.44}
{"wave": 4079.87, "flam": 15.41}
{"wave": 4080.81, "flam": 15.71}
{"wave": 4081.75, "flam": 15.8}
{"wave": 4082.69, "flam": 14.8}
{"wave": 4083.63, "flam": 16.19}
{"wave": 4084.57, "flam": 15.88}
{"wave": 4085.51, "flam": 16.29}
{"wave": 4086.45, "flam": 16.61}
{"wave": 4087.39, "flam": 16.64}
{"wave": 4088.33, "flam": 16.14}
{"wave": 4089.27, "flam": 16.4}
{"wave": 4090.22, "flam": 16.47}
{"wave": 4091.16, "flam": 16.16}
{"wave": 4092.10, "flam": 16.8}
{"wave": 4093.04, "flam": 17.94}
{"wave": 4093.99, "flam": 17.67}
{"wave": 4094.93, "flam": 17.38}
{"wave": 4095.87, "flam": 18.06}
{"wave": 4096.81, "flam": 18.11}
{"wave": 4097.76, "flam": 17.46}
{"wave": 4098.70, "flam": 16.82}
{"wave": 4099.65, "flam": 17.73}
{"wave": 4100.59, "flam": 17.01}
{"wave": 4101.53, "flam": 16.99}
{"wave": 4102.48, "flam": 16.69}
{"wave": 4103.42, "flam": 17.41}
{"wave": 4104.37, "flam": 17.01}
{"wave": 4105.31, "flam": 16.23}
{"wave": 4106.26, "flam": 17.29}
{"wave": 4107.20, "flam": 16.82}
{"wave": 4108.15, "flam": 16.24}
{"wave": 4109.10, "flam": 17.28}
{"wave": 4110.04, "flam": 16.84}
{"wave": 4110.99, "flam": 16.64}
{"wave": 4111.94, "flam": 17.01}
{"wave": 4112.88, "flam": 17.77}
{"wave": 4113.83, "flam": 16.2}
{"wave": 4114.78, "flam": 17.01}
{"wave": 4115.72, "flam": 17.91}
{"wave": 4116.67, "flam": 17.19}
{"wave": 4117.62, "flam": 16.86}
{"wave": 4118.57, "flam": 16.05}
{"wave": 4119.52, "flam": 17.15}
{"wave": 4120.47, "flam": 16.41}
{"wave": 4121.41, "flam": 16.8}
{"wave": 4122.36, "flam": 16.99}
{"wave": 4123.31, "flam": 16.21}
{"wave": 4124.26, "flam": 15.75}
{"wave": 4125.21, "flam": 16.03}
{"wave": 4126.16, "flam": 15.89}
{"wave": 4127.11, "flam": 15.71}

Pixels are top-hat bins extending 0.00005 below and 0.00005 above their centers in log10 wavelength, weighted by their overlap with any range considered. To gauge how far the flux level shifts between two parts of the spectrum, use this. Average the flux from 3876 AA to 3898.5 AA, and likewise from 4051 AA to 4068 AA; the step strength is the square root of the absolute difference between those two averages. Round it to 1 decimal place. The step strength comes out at 1.7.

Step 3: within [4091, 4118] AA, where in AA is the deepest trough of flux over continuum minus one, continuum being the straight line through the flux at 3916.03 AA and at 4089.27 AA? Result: 4091.16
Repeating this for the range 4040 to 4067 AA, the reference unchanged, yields 4046.19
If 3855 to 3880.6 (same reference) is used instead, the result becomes 3856.08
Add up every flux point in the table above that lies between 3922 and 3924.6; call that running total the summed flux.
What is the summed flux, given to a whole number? 50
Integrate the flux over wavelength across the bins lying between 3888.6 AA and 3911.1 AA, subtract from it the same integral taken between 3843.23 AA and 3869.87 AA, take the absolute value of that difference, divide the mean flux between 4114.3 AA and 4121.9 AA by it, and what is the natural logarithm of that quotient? -1.9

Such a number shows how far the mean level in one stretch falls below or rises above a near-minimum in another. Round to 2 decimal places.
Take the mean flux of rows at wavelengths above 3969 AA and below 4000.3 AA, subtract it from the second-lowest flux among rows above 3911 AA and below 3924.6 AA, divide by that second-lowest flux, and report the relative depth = -0.02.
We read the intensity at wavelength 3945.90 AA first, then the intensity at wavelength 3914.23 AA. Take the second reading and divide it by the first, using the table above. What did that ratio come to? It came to 0.99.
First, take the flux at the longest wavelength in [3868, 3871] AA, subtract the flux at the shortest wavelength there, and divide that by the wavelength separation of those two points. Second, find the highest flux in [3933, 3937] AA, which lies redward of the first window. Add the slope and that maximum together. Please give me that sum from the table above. 16.8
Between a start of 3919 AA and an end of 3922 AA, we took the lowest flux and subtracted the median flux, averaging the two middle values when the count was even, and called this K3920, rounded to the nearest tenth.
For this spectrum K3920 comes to -1.9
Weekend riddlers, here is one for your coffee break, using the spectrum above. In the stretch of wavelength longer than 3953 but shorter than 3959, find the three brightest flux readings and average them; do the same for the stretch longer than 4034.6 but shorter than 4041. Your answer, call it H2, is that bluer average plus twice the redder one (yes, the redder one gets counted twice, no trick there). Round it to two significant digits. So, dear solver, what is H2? 48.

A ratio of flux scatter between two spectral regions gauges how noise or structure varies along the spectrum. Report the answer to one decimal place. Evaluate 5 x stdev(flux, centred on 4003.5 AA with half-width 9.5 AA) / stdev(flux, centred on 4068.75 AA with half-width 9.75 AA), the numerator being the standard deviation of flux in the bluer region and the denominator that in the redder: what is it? 5.3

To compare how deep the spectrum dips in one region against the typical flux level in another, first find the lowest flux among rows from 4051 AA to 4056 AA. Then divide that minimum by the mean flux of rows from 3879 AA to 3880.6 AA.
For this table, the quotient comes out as 0.80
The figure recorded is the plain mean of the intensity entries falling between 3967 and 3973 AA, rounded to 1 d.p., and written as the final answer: 17.1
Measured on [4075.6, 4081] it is 15.6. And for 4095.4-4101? 17.5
